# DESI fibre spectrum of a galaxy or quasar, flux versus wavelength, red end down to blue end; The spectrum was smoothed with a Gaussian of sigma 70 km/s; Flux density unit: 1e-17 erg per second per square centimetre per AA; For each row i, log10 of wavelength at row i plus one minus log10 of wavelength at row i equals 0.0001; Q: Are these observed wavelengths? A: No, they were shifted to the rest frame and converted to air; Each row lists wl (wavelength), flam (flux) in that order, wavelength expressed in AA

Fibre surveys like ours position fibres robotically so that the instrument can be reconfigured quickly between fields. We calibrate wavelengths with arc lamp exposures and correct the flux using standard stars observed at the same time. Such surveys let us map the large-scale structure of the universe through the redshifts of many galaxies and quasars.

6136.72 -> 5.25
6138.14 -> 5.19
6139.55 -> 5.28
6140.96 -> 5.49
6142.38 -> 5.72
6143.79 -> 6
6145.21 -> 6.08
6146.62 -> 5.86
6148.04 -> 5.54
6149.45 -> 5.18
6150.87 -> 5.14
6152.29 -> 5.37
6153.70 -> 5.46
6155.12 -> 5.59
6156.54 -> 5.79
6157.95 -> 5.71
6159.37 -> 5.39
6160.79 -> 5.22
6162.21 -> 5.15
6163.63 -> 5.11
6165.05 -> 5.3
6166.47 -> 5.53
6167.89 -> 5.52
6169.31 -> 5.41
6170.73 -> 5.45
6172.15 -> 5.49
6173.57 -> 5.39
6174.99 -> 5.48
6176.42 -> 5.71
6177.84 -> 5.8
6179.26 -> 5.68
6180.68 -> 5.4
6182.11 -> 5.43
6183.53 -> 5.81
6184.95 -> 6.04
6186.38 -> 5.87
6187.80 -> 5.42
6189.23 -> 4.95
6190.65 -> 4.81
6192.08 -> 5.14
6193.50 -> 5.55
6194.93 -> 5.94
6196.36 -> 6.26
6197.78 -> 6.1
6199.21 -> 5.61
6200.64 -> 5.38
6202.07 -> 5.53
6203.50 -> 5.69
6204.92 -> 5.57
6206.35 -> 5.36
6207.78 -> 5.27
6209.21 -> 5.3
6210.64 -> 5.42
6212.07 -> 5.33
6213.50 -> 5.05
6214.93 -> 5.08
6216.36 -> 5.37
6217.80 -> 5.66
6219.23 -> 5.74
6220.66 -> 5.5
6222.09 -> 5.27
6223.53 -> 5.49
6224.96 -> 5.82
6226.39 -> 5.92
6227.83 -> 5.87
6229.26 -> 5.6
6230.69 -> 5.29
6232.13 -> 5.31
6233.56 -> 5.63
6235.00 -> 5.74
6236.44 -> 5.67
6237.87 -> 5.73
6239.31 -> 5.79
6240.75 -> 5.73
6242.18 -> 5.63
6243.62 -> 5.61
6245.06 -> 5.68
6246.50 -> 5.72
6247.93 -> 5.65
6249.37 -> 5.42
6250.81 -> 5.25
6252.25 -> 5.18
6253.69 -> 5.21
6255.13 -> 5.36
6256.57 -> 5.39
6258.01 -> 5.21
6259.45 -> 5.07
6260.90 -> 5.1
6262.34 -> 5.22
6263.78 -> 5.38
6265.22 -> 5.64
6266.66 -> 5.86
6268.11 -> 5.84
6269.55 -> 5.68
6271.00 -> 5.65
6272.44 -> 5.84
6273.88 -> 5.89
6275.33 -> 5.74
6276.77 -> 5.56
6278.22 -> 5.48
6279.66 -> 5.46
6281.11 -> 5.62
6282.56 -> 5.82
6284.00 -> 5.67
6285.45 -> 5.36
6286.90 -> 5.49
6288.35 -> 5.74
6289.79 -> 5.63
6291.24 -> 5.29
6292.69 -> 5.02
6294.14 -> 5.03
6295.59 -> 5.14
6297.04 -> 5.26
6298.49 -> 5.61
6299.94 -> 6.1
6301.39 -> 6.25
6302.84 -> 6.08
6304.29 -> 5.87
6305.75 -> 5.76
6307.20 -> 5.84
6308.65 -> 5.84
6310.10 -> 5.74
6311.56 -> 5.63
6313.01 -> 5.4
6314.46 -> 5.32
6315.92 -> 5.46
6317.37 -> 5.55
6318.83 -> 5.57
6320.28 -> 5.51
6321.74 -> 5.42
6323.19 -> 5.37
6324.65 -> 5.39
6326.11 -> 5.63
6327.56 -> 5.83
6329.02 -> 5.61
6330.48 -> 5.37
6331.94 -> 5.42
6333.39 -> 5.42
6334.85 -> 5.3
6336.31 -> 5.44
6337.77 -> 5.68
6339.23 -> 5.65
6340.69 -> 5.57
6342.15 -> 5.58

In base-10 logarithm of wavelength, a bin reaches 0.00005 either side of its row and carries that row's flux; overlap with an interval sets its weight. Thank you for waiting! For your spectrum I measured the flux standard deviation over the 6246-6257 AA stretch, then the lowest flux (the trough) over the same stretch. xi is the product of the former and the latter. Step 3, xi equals 1.0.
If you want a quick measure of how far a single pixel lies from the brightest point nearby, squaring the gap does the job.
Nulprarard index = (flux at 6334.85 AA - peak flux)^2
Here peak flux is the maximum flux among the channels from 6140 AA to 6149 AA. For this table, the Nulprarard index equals 0.61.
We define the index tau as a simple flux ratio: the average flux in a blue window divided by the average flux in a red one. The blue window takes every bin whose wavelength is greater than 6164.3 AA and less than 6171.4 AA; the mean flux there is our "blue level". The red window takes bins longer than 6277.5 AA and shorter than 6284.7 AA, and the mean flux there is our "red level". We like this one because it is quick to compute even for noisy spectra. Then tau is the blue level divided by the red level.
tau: 0.97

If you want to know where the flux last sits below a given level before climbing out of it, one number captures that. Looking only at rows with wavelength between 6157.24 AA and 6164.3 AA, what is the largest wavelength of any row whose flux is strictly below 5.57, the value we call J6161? 6163.63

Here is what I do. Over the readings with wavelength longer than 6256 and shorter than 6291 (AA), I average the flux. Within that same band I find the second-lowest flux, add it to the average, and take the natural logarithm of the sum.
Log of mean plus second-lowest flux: 2.37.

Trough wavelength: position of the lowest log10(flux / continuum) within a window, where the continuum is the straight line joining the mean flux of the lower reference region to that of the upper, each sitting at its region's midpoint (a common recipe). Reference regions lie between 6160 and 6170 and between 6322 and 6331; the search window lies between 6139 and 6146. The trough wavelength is 6139.55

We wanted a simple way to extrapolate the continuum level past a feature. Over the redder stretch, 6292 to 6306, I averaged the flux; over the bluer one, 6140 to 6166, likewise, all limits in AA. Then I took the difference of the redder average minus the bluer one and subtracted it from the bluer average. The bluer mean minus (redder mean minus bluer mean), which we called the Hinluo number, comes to 5.40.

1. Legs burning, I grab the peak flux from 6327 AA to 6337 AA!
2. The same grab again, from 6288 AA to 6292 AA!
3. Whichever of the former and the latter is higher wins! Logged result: 5.83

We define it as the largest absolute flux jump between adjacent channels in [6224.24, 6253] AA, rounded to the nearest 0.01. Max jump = 0.32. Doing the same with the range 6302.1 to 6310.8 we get 0.21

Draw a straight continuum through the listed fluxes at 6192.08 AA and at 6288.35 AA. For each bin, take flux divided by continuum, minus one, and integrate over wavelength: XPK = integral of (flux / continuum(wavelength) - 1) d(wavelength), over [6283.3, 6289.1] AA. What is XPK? -0.2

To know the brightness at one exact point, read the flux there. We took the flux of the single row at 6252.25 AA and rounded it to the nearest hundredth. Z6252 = 5.18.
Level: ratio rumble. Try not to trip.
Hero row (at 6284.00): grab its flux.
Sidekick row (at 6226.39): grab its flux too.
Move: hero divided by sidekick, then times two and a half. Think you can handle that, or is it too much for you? 2.39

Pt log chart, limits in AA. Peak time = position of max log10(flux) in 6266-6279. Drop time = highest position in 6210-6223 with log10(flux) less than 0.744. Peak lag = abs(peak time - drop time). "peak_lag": 51.8 AA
